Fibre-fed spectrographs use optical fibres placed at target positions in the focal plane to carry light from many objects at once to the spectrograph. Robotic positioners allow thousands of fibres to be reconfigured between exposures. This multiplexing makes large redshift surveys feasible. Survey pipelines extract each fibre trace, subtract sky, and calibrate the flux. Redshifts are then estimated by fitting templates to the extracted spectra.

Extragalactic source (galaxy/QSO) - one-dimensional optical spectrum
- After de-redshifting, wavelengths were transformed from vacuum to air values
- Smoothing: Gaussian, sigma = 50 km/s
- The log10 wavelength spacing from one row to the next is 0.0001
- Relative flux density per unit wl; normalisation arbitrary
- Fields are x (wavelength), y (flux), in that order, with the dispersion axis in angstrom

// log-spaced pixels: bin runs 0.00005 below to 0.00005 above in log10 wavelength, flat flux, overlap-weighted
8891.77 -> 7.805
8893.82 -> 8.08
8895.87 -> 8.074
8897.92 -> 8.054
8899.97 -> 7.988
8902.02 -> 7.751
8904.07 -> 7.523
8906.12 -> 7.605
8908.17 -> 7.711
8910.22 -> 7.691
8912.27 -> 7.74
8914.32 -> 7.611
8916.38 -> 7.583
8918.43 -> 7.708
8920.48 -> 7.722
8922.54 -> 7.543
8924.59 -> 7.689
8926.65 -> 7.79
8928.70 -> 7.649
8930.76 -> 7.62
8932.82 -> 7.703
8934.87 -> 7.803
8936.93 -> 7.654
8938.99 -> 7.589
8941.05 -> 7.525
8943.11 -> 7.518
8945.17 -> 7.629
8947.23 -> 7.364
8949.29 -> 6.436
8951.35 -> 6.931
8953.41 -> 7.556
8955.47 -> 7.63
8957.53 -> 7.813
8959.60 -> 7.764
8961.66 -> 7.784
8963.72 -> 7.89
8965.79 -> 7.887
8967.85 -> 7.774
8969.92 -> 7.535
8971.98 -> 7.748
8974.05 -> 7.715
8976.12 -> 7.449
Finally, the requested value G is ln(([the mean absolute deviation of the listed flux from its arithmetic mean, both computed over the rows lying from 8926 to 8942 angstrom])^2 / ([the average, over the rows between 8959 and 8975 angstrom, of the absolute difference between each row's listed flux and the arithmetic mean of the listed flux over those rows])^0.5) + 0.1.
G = -3.79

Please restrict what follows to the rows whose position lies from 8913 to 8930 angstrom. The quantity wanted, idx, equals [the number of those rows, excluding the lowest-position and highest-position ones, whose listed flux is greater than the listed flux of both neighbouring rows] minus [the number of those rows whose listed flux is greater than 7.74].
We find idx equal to 1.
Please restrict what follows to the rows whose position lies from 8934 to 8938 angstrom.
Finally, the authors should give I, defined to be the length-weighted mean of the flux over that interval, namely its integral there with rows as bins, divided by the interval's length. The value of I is 7.72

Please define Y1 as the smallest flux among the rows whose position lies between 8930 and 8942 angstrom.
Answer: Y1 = 7.525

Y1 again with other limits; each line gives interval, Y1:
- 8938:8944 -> 7.518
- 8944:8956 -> 6.436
